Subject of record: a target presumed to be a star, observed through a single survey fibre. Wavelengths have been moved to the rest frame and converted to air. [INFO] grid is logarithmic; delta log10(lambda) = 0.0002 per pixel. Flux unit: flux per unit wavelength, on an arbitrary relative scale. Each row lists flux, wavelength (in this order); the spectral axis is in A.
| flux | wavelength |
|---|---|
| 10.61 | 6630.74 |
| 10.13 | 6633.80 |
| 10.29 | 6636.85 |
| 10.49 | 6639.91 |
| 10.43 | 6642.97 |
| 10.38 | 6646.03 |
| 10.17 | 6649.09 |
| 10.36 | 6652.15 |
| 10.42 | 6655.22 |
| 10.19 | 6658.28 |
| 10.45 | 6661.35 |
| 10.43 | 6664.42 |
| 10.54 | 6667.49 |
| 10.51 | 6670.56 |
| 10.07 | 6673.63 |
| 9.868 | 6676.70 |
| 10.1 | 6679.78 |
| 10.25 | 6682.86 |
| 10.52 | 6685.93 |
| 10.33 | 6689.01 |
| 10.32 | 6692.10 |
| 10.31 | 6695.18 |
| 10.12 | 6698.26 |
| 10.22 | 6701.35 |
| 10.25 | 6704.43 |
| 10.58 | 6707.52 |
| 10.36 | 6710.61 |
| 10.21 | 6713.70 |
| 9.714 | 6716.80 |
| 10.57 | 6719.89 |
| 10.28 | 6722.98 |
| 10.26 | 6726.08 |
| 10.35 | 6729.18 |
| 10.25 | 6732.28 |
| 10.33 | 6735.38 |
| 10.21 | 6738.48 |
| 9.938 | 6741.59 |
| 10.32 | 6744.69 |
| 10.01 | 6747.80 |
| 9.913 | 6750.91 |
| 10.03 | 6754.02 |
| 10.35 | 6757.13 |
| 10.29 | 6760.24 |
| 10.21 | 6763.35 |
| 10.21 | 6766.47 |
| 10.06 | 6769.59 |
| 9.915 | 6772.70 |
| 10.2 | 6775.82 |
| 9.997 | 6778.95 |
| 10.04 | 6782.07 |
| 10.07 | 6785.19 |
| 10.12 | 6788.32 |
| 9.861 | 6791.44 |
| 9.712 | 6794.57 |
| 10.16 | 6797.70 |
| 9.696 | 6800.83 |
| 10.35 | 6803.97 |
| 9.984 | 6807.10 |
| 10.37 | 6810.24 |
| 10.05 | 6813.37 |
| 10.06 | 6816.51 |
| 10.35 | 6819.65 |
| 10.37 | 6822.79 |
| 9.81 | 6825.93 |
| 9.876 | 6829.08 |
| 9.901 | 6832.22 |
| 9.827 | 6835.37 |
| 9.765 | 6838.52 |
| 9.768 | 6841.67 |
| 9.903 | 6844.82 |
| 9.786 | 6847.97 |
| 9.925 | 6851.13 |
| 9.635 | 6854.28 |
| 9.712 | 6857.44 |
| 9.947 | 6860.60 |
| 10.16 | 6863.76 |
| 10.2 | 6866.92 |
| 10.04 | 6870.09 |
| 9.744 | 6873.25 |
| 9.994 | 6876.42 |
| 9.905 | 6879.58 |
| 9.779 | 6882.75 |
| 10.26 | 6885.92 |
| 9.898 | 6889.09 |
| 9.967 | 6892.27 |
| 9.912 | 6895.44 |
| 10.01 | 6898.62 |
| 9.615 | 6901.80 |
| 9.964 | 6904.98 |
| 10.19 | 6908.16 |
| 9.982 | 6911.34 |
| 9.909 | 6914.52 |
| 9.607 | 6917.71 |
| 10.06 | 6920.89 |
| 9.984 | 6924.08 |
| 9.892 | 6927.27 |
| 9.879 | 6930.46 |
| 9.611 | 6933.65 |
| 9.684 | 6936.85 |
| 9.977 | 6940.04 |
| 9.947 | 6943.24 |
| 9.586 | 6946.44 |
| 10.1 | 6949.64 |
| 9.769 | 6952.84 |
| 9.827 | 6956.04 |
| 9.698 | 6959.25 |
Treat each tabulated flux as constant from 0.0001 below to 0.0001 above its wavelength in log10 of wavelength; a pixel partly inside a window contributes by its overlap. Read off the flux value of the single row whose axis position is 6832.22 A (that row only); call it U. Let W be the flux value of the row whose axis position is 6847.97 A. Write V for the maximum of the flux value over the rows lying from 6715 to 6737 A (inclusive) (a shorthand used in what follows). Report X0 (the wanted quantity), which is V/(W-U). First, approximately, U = 9.901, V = 10.57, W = 9.786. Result -92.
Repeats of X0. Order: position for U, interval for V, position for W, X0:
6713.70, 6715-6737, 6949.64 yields -96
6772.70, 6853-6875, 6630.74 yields 15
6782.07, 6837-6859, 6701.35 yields 55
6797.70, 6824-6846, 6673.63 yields -110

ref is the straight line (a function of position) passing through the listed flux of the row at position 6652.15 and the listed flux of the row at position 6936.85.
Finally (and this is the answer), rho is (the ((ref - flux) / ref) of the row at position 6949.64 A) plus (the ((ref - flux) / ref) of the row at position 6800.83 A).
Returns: -0.015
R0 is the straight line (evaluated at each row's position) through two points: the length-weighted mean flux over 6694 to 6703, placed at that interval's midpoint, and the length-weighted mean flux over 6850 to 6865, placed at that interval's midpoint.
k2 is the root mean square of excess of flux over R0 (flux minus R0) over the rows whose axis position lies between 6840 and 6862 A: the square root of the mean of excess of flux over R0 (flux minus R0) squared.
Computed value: 0.132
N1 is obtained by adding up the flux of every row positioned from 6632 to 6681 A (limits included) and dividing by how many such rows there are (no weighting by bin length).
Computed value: 10.3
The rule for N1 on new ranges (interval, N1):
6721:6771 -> 10.2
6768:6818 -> 10.0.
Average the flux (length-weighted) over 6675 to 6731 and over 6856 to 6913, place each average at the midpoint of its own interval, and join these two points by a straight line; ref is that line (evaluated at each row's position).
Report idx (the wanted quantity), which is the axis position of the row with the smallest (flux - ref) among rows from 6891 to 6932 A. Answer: 6901.80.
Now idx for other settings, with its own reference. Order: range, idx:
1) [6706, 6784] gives 6716.80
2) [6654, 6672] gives 6658.28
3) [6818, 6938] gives 6854.28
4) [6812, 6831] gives 6825.93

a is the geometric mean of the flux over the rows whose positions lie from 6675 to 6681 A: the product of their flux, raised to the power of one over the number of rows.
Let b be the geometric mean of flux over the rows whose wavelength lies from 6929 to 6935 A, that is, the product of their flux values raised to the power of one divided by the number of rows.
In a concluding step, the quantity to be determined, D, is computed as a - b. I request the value 0.24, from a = 10.0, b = 9.7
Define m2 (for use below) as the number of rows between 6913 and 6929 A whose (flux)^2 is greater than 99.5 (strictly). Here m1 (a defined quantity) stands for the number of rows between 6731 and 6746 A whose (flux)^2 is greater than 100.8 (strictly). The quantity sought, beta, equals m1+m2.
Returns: 6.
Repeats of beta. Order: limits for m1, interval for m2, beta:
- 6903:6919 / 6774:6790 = 6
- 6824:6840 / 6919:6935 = 2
